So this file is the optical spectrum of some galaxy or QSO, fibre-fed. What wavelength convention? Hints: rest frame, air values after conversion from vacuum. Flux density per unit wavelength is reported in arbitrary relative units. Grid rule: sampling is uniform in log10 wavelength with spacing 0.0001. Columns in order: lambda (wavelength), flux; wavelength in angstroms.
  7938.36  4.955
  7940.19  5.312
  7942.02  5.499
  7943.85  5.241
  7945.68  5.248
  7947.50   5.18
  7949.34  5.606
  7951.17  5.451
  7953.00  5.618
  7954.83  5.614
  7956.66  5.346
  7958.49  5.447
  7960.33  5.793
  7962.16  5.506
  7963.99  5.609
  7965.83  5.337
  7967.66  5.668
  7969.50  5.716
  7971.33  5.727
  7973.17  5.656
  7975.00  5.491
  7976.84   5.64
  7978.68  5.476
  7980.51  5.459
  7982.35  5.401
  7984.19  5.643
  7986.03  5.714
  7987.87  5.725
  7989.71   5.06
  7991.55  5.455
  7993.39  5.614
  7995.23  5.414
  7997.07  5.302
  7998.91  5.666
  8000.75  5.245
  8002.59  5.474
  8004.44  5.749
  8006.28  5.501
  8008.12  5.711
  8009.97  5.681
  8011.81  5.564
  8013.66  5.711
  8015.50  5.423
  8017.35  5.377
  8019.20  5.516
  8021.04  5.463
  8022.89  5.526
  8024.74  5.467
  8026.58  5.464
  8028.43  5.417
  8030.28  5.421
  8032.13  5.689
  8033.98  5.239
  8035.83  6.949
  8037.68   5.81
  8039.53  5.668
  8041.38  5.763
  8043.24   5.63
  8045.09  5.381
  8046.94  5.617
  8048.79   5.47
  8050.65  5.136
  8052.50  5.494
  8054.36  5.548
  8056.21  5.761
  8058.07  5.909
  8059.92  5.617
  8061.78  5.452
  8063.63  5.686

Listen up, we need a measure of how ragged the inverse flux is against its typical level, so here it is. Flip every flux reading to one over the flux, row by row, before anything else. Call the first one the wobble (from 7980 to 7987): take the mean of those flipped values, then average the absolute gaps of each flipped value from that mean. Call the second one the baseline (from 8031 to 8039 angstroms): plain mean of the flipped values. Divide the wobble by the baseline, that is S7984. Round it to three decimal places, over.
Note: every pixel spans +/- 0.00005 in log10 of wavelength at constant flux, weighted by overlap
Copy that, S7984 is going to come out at 0.024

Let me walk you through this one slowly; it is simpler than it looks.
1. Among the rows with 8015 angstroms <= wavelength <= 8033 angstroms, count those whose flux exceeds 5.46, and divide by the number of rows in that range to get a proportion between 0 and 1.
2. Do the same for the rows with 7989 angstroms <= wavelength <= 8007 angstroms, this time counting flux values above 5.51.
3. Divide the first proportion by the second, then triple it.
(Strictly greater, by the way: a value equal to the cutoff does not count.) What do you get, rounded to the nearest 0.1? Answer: 6.0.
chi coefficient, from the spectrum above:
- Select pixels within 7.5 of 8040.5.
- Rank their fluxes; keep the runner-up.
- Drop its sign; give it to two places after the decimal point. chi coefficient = 5.81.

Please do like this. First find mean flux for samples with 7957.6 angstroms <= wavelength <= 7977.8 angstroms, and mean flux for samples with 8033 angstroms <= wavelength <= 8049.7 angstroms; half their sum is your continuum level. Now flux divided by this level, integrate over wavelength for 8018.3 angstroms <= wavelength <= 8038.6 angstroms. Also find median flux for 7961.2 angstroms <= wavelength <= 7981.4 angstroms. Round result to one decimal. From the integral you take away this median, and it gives 14.6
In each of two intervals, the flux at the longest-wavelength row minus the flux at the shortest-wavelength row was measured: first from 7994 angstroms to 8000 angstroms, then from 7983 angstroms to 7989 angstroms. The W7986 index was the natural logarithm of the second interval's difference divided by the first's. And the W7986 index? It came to -1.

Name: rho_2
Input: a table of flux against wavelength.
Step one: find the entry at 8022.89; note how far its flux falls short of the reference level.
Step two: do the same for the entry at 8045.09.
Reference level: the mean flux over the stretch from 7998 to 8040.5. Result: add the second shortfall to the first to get 0.29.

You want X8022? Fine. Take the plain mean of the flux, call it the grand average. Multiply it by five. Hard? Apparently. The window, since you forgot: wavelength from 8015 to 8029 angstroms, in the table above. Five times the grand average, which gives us 27.3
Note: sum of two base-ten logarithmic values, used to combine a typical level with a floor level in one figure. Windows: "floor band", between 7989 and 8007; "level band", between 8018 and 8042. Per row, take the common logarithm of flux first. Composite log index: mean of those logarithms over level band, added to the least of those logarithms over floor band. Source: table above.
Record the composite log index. 1.45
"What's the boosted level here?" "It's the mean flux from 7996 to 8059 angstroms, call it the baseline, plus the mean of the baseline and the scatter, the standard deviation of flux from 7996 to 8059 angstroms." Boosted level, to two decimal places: 8.52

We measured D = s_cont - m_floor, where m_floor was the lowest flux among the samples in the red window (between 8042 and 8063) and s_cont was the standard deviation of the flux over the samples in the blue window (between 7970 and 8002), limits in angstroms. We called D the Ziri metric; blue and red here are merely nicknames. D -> -4.95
